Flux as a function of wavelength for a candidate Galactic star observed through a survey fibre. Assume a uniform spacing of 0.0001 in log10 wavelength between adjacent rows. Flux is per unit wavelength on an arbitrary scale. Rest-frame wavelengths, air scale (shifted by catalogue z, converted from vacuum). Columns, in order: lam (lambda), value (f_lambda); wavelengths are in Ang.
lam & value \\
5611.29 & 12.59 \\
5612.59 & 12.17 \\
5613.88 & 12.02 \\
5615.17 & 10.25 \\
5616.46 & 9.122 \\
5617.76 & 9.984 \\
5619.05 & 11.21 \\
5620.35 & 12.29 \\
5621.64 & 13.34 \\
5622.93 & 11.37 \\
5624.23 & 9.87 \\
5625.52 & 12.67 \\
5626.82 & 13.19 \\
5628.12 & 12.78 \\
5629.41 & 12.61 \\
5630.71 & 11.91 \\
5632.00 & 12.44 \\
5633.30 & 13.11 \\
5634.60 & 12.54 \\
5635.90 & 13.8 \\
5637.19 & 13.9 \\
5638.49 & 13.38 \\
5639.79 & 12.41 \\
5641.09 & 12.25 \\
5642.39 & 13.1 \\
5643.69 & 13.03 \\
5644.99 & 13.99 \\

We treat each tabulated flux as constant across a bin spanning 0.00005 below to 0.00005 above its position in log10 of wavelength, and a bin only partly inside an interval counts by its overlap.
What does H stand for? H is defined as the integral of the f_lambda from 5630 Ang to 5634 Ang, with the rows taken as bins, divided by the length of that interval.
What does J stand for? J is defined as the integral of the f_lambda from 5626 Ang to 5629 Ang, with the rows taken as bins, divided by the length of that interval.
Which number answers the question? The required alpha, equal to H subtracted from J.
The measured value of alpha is 0.4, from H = 12.5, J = 12.9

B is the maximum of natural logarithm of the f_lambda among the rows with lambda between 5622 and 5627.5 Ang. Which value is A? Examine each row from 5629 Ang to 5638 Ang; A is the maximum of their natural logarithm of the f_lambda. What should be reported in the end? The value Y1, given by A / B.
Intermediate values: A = 2.63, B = 2.58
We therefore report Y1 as 1.02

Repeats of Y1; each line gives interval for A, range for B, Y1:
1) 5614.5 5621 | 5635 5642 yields 0.95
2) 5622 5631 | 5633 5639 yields 0.98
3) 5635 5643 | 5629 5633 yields 1.04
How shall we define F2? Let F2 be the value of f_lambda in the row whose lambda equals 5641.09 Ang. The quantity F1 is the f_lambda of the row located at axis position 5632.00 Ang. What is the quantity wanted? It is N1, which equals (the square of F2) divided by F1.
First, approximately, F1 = 12.44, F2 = 12.25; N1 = 12.1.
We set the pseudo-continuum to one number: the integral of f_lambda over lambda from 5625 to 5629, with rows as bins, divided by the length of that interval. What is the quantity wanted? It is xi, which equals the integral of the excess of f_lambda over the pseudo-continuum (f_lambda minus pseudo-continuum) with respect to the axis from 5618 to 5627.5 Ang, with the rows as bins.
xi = -9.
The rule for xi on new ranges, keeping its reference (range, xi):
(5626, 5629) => 0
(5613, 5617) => -9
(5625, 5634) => -2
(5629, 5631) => -1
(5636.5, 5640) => 2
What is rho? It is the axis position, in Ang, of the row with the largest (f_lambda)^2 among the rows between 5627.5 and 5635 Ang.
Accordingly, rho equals 5633.30 Ang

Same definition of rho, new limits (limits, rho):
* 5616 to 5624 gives 5621.64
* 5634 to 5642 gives 5637.19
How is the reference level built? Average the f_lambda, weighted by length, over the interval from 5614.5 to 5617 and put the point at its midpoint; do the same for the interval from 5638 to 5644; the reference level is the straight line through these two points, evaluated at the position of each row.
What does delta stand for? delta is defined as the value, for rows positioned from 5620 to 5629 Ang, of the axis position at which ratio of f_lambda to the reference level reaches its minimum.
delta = 5624.23 Ang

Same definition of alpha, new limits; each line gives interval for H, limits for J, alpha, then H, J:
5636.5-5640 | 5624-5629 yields -1.0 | 13.4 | 12.3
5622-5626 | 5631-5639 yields 1.7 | 11.4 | 13.1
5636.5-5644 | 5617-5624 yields -1.5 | 13.0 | 11.5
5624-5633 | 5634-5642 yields 0.7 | 12.4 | 13.1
